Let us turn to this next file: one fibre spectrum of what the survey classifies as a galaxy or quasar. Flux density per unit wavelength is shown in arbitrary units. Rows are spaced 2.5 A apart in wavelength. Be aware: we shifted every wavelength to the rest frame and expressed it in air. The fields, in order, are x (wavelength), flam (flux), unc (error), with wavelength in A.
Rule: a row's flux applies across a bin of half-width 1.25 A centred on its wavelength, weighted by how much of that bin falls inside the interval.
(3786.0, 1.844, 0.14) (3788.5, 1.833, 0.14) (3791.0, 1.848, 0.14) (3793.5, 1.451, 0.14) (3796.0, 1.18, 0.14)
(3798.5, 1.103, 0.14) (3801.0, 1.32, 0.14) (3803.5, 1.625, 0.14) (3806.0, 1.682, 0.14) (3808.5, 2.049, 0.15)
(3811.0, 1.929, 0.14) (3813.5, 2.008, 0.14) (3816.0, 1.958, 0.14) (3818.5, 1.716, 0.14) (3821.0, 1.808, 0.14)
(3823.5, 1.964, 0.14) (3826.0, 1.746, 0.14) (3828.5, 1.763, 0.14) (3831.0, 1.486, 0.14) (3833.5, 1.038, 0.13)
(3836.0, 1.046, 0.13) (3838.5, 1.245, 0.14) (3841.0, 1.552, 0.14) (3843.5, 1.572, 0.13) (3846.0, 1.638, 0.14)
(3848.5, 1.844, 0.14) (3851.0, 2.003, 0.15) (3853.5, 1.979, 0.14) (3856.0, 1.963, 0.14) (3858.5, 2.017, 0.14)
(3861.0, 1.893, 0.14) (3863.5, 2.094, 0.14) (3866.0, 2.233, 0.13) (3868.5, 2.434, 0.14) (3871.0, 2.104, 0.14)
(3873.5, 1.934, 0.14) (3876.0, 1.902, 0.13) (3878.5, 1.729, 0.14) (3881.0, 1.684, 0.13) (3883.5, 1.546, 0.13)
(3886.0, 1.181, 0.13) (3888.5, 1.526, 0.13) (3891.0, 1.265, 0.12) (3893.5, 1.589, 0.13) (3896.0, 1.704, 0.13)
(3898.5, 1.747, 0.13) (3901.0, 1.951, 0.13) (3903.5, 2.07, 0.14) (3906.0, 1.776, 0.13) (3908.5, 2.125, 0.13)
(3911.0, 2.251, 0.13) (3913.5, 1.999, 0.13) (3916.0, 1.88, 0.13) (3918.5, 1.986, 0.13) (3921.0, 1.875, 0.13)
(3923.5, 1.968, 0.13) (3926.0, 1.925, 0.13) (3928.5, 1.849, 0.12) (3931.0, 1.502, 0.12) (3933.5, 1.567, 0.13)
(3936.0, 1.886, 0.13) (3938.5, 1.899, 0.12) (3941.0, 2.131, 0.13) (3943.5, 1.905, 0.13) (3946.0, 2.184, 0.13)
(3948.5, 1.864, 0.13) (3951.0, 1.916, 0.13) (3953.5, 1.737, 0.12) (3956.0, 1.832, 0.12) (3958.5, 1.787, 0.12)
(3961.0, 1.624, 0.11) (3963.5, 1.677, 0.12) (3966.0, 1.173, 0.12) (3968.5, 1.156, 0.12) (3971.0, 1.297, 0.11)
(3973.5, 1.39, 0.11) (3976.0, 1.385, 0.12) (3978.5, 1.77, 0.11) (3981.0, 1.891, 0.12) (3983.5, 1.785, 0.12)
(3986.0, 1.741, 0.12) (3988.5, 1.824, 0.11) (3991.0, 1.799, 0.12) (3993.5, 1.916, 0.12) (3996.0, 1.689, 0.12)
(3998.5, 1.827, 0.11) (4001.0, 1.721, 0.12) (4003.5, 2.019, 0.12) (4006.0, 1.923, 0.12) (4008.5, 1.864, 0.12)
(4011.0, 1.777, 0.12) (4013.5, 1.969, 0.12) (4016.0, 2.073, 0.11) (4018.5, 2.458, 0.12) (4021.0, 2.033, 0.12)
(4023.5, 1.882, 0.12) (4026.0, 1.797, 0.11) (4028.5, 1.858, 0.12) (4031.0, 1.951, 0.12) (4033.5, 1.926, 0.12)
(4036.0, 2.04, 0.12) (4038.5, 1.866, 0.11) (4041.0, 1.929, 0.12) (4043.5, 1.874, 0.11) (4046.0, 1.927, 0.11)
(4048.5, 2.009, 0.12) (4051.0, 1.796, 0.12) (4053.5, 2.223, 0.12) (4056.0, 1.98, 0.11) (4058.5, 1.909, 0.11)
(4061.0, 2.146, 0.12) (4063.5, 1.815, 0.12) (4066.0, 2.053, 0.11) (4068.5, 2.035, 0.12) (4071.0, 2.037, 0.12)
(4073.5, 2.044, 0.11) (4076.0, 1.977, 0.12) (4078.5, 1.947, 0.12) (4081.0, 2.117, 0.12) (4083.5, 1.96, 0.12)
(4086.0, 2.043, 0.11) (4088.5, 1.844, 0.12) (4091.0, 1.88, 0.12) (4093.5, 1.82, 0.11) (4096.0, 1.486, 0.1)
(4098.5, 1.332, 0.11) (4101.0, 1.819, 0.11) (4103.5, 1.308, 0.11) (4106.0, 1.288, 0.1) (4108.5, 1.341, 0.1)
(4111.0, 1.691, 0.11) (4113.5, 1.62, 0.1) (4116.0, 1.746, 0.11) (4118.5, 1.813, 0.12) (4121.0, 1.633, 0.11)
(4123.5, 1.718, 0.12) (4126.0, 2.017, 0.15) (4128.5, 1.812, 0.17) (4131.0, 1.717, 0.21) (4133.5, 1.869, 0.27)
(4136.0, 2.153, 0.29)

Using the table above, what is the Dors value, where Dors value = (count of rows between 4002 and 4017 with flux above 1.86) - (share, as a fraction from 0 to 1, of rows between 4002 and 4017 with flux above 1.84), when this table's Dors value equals 4.2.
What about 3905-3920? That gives 4.2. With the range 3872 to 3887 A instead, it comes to 1.7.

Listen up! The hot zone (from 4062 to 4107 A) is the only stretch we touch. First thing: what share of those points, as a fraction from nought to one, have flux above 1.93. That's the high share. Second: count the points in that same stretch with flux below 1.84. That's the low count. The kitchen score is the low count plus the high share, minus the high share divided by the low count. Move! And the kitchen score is 7.4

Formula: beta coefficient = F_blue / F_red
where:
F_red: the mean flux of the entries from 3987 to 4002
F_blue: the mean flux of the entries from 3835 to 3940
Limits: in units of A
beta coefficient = 1.01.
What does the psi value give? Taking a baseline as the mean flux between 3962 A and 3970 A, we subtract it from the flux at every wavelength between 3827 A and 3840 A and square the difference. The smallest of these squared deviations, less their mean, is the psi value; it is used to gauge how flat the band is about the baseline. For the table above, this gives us -0.07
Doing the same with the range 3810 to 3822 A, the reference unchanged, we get -0.17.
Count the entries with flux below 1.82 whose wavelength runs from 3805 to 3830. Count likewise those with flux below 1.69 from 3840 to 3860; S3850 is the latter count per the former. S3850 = 0.60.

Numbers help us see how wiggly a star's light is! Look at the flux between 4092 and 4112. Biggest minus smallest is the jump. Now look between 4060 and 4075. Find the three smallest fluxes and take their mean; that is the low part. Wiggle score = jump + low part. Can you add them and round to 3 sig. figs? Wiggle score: 2.49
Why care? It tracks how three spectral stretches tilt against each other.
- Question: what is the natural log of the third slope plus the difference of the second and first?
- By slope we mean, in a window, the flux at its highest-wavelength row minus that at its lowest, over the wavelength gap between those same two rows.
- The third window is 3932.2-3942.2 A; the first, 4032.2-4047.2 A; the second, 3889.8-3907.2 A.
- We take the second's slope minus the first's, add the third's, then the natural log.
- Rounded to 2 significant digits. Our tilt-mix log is -2.2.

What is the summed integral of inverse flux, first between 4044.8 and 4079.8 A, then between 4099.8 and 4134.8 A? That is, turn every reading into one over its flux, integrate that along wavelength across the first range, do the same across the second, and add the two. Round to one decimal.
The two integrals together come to 38.9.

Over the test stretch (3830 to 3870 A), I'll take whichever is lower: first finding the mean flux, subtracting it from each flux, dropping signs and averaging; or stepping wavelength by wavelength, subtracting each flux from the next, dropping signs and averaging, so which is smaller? 0.14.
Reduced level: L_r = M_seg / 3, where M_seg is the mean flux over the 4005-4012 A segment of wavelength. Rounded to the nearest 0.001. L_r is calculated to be 0.618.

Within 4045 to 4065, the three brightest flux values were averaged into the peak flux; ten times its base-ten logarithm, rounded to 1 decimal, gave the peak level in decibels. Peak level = 3.3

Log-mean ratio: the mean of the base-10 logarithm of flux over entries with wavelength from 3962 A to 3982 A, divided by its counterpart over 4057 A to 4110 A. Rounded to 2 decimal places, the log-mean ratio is 0.63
